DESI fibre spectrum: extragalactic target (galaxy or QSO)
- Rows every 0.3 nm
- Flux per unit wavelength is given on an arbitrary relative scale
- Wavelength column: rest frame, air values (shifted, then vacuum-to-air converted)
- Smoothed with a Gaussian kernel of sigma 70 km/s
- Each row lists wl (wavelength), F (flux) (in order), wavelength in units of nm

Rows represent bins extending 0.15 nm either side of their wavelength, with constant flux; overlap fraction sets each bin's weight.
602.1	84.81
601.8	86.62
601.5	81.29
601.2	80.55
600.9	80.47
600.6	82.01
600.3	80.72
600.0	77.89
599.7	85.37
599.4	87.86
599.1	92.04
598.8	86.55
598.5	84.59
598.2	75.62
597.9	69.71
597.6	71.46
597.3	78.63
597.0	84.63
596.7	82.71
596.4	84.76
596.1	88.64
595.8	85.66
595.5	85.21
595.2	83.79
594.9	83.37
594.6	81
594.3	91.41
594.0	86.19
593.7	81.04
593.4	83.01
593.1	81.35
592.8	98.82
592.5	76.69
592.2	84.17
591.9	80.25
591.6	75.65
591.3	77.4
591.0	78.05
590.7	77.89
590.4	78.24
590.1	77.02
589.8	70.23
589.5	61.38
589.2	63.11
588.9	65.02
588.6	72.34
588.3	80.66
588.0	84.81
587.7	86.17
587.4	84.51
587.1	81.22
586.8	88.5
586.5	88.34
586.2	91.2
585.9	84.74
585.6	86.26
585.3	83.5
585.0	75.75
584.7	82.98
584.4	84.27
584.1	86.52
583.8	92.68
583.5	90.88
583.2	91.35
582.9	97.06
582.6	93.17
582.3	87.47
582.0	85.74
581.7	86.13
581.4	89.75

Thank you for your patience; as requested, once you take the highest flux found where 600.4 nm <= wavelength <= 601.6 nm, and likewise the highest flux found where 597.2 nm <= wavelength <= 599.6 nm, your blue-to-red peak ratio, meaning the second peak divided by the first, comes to 1.12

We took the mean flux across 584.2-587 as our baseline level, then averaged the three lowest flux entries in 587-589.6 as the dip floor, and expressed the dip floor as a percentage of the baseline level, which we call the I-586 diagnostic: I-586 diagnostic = 74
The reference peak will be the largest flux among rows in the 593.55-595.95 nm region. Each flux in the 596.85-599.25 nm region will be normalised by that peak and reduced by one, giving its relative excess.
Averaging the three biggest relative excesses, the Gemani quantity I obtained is -0.040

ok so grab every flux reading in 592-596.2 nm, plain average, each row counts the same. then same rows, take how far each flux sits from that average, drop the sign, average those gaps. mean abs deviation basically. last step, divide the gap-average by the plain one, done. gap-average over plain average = 0.043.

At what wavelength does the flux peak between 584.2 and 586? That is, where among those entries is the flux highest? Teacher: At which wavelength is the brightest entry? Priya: 585.6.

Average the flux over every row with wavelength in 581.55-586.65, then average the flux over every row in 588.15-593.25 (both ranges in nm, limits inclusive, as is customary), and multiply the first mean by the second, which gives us 6685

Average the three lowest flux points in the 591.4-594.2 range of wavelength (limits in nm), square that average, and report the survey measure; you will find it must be 6011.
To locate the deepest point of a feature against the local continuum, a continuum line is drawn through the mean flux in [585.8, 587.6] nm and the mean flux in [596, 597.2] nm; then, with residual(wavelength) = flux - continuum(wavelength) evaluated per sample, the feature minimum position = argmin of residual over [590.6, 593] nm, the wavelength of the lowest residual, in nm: 591.6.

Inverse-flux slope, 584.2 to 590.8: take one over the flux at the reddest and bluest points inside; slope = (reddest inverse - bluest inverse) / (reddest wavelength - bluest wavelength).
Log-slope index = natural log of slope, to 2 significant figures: -8.8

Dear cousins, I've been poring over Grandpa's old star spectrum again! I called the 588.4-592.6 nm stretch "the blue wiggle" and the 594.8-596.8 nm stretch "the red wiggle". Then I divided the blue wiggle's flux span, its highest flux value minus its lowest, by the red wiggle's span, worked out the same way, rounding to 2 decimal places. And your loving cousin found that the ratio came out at 3.84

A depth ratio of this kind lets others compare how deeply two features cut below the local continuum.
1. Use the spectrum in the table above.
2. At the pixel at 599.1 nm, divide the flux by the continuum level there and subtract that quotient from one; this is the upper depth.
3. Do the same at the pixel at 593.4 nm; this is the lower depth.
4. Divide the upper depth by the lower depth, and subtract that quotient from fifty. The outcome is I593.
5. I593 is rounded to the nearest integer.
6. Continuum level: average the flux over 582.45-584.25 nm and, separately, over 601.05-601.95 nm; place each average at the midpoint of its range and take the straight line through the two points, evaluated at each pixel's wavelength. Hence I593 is 52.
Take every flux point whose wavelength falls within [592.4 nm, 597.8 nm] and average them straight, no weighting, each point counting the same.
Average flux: 84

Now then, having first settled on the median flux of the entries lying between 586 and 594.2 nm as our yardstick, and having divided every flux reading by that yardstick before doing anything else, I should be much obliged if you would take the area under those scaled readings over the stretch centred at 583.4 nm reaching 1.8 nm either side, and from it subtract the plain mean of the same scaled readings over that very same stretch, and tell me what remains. 2.8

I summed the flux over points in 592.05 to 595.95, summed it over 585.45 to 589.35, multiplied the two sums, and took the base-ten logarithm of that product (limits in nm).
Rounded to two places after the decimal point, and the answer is 6.07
